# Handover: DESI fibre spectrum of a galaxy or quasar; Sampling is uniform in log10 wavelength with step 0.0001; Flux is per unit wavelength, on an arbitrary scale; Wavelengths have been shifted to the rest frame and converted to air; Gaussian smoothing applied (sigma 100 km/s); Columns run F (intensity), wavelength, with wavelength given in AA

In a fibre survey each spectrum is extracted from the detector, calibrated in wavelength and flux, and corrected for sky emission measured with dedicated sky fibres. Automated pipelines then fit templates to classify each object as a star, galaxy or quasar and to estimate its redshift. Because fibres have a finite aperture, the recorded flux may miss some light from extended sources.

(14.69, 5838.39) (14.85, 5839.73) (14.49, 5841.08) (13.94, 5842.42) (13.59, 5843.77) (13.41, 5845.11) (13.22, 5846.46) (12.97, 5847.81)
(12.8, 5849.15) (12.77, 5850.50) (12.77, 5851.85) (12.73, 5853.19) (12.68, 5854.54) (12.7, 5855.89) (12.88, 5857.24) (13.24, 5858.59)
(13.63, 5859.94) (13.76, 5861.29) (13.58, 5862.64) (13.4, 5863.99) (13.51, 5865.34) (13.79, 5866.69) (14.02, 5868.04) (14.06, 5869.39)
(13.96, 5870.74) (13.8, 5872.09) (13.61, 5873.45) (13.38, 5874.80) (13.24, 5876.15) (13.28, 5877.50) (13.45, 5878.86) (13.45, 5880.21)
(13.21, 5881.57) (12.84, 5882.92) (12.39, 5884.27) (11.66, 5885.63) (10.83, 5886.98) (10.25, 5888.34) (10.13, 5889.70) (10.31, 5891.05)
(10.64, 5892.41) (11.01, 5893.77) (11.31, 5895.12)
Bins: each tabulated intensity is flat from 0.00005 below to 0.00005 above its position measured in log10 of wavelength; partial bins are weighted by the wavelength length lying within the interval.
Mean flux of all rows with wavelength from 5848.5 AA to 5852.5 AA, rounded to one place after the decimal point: 12.8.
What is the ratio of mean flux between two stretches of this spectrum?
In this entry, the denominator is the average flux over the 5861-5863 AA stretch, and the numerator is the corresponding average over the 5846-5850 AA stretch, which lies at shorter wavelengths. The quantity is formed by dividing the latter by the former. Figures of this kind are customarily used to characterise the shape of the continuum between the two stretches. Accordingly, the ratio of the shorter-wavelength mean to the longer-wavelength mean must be 0.95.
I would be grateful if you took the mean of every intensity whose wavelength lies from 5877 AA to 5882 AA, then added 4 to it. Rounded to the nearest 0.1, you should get 17.3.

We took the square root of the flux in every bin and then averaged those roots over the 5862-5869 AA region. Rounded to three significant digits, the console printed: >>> 3.70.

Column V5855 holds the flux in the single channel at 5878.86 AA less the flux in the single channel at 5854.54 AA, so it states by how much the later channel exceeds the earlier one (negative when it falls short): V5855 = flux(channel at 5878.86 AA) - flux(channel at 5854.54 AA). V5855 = 0.8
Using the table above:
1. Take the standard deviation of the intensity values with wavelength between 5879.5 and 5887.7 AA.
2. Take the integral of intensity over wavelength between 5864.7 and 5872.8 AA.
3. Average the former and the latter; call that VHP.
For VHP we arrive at 56.6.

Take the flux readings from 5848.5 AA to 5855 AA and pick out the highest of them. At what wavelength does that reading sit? 5849.15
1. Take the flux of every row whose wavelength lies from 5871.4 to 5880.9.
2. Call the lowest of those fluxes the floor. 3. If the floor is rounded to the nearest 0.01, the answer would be 13.24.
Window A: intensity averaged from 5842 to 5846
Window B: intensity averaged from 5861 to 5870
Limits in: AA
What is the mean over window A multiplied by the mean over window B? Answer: 187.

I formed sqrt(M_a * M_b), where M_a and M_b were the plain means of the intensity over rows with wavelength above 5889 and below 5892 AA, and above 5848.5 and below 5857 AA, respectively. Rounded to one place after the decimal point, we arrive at 11.4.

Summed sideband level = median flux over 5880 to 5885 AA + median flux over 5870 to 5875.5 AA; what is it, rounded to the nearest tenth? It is 26.7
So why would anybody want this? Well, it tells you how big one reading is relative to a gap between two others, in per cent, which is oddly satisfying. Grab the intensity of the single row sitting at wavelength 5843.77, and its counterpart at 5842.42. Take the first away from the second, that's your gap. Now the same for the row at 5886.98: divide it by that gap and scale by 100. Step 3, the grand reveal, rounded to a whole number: 3094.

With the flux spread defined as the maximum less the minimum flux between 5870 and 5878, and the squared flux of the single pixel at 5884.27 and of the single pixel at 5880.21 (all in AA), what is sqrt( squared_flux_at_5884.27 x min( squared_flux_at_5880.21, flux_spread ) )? 10.5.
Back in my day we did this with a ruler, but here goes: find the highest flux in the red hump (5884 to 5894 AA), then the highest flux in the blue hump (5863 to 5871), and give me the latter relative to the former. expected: 1.13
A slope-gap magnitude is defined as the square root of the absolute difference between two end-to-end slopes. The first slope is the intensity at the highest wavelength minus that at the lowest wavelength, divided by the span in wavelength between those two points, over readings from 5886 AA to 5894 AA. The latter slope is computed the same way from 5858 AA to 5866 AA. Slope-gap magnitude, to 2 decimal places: 0.12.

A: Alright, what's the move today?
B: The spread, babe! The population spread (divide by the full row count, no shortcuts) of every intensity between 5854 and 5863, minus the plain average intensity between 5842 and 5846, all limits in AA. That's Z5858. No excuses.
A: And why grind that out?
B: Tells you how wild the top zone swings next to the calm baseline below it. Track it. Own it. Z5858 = -13.2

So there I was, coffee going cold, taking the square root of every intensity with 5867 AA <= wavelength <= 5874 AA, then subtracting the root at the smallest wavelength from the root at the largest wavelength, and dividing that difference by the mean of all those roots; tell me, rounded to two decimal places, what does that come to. -0.01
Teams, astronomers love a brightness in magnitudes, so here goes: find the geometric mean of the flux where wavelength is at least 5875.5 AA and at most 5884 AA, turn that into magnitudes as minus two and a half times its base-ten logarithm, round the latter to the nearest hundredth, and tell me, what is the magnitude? -2.80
